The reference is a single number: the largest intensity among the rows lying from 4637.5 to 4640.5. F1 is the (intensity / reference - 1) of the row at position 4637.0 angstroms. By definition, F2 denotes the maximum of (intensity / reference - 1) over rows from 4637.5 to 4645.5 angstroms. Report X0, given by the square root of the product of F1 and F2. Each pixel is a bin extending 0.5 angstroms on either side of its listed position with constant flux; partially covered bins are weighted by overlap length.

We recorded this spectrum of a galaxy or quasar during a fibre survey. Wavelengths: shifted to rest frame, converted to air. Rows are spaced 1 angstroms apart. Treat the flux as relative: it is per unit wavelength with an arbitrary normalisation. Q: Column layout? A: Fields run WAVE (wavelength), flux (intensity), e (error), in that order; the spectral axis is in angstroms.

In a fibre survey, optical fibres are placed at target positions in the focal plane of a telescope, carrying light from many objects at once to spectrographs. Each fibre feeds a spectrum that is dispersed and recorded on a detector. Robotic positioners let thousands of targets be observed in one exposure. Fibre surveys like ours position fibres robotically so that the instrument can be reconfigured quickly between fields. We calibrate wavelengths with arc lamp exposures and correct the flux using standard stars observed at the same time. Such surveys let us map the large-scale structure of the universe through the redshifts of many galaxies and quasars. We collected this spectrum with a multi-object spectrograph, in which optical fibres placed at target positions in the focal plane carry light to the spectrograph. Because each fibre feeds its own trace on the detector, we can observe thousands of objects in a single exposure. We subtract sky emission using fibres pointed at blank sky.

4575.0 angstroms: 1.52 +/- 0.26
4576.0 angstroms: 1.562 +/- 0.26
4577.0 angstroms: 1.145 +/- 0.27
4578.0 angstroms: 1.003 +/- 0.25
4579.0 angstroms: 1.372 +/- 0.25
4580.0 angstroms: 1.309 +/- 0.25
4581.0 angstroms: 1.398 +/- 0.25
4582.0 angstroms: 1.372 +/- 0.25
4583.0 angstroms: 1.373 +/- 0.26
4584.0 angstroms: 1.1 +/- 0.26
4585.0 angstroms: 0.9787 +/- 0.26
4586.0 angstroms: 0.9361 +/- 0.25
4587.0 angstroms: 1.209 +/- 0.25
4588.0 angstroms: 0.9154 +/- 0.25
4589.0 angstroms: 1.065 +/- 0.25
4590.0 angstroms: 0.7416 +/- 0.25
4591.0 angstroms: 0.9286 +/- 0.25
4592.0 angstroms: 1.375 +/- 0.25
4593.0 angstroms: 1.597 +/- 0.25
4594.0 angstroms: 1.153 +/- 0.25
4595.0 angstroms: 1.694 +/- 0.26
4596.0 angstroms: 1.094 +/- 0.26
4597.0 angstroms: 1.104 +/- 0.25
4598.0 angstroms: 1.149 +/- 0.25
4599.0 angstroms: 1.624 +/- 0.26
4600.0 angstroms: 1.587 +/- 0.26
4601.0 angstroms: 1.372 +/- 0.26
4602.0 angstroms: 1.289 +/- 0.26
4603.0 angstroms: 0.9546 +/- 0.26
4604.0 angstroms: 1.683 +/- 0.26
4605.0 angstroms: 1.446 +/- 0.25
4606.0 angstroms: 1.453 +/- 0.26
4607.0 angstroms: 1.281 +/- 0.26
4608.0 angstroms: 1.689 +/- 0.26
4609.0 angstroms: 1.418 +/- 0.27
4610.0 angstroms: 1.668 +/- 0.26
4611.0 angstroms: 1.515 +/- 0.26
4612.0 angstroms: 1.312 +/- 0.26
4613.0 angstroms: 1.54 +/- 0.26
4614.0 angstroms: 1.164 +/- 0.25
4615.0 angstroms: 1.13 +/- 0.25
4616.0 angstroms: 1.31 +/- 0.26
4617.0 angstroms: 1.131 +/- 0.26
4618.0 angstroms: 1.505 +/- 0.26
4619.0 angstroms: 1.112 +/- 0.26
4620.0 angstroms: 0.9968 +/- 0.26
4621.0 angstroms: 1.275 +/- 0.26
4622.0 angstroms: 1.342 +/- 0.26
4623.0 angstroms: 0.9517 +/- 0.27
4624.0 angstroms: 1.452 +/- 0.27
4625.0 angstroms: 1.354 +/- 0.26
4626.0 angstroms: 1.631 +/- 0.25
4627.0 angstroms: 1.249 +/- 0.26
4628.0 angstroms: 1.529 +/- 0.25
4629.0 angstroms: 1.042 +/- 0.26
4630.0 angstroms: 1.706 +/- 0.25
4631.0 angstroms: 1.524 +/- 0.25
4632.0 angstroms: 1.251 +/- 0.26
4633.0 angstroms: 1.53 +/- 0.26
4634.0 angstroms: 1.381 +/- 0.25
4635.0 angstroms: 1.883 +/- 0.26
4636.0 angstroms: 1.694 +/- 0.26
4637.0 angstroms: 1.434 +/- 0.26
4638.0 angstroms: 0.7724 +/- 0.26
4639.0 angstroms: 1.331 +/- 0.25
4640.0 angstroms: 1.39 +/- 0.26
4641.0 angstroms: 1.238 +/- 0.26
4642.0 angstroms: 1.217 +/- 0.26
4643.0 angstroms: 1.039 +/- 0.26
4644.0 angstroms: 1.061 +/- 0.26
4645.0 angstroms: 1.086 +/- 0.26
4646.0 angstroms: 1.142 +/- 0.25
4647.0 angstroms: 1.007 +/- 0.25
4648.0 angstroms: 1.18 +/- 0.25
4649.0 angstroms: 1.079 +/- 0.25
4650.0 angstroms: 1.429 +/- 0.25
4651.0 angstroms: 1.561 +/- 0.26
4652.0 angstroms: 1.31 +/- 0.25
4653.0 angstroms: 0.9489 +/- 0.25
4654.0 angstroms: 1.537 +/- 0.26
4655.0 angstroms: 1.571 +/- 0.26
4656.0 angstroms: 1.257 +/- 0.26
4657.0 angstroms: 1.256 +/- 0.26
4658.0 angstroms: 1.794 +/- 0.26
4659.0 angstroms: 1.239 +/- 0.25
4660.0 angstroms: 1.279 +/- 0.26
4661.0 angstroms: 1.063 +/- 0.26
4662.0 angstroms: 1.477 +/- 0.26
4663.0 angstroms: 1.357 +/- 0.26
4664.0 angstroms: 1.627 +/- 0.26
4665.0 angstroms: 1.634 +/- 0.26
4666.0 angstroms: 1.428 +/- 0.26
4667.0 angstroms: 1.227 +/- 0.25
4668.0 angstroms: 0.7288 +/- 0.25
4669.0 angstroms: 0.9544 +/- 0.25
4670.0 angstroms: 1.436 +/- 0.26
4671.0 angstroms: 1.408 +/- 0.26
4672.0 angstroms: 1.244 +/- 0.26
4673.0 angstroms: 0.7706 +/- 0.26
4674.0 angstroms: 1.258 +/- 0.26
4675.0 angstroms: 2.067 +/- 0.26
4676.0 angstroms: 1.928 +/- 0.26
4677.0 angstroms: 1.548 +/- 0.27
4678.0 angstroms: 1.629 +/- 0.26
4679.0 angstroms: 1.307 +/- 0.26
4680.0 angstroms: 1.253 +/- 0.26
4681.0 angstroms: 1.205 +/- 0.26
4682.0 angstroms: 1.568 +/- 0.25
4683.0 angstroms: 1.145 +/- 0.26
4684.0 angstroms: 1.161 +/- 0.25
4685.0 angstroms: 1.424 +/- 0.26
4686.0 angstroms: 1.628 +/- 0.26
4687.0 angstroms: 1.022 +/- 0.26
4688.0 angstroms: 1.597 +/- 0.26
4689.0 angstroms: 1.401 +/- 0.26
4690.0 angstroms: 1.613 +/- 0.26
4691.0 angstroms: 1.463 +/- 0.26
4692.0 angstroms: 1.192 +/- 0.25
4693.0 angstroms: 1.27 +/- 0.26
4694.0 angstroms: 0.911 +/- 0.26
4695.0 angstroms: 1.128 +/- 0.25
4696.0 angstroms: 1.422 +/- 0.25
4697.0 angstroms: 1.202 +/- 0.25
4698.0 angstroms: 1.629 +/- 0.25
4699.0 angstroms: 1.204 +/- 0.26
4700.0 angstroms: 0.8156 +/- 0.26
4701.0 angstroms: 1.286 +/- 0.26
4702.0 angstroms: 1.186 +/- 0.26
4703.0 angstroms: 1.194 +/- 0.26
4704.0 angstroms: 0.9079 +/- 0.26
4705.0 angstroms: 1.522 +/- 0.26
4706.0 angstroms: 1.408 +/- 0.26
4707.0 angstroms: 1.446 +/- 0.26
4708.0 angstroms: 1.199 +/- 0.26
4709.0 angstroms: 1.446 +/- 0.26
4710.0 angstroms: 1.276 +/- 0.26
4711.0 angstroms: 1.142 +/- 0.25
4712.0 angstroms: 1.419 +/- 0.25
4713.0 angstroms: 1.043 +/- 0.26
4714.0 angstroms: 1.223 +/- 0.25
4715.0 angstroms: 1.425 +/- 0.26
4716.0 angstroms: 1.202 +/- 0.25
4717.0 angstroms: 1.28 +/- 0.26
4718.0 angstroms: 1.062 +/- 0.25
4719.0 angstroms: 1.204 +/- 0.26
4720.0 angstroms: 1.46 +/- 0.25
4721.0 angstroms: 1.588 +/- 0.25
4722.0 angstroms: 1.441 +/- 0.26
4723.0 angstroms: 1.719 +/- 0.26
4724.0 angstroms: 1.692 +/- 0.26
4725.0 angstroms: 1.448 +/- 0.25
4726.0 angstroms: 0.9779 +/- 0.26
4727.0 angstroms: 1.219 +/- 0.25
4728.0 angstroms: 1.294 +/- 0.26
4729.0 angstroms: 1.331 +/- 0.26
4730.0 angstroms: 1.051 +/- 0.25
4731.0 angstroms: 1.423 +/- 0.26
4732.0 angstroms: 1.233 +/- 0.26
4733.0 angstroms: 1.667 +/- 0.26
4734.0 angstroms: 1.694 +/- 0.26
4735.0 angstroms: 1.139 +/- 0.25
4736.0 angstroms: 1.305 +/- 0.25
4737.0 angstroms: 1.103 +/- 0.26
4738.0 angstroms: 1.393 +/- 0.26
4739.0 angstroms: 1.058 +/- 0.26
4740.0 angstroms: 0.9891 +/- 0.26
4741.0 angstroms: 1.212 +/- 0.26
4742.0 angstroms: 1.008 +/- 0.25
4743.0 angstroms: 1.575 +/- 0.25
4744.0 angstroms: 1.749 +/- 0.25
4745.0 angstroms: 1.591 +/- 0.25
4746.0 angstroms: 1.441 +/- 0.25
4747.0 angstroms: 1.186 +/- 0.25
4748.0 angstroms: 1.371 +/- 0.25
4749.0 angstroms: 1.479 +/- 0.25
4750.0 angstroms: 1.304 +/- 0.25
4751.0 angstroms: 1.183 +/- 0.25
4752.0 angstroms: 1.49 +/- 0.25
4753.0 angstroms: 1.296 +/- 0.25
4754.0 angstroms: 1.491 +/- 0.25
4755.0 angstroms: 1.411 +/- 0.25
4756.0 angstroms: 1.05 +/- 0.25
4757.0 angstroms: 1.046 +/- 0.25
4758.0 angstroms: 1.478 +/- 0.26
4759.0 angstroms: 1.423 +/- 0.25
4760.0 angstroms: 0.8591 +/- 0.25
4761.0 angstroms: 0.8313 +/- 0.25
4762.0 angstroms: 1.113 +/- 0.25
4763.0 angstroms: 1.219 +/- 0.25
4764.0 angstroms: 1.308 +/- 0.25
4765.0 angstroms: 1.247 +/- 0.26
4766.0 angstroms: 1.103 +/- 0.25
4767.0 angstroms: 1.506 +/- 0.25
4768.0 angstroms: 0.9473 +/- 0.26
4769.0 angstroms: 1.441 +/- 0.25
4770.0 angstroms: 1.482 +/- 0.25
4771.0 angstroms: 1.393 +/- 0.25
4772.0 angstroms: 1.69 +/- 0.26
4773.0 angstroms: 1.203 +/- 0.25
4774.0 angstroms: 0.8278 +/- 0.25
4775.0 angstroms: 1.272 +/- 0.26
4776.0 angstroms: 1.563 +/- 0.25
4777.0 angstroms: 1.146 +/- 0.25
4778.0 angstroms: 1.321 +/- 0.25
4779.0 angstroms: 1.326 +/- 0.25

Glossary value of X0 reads 0.00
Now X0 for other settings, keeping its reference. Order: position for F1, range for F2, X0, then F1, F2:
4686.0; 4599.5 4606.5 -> 0.19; 0.17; 0.21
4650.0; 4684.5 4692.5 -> 0.07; 0.03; 0.17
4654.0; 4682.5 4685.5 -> 0.05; 0.11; 0.02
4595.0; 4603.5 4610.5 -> 0.22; 0.22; 0.22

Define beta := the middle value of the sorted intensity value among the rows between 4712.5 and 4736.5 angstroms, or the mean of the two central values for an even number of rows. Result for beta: 1.30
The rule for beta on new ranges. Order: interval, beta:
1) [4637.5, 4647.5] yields 1.11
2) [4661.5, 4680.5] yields 1.41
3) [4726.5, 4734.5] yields 1.31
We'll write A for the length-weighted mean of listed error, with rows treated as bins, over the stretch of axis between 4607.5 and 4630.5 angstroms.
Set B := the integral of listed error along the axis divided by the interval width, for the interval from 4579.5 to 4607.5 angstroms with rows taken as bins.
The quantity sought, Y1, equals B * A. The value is 0.0660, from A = 0.259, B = 0.255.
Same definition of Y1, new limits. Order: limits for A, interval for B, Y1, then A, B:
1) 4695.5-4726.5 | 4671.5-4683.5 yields 0.0667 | 0.256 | 0.260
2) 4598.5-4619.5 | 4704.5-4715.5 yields 0.0666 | 0.259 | 0.257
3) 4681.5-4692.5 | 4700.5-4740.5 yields 0.0661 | 0.257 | 0.257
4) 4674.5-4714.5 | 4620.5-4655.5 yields 0.0662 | 0.258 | 0.257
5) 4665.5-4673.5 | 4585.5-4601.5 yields 0.0649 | 0.256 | 0.253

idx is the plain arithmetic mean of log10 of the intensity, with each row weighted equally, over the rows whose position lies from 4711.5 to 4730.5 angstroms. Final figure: 0.115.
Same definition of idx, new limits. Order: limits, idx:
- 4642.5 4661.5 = 0.092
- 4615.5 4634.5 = 0.118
